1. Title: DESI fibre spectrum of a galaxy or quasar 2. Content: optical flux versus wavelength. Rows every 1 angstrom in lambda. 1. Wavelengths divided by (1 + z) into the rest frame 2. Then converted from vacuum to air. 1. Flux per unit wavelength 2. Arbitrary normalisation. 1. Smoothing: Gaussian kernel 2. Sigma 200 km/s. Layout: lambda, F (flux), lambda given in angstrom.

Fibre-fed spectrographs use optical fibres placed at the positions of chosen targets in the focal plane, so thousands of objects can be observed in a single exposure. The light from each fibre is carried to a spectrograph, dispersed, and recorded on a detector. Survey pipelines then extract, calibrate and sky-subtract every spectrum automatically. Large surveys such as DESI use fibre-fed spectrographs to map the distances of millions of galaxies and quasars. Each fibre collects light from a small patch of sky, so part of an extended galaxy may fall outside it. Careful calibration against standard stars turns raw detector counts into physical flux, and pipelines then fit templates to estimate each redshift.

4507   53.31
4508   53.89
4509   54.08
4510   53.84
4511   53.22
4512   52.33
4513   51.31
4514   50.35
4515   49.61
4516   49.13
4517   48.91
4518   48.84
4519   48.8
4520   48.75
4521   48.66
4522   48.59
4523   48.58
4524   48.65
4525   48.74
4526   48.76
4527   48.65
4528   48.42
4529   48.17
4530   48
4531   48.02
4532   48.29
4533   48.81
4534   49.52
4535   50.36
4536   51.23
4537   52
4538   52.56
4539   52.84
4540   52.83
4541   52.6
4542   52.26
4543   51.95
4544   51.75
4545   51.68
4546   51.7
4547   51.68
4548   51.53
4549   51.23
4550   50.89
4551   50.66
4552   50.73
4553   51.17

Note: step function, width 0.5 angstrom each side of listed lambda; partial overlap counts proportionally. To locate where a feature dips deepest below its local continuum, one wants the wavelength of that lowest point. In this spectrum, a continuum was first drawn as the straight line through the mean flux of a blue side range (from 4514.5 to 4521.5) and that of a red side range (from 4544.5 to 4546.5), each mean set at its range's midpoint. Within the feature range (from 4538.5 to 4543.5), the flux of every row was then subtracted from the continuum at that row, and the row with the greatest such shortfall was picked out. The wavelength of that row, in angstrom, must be 4543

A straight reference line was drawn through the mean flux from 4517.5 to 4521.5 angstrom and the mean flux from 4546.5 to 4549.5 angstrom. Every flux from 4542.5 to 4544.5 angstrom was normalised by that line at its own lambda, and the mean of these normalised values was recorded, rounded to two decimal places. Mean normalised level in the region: 1.02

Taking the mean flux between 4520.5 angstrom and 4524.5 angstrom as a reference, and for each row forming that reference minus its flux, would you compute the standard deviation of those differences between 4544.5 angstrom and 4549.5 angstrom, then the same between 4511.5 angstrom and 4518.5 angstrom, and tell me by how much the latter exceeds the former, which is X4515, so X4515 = 1.1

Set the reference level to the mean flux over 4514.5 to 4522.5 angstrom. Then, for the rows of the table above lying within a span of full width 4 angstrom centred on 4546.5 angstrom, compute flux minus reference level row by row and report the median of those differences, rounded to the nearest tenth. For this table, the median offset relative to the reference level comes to 2.8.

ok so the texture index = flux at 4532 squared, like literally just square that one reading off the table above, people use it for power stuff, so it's 2332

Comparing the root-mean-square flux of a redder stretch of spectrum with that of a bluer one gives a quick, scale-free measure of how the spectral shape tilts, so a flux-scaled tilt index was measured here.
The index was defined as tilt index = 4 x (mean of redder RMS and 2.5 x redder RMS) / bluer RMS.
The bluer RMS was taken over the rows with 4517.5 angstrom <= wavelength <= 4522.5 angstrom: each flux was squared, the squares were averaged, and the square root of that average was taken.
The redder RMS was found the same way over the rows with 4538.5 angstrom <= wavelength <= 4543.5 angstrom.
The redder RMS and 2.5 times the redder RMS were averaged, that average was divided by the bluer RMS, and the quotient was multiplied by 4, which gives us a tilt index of 7.54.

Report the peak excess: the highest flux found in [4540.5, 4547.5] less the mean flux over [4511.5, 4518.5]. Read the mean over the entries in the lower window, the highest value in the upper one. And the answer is 2.5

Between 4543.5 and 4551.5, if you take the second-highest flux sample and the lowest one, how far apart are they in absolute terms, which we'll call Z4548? 1.04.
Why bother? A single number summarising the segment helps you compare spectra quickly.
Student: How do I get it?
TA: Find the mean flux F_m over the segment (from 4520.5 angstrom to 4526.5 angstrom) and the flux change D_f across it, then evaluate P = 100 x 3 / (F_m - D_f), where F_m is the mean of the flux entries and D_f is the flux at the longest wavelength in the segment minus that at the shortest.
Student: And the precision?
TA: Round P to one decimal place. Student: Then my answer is 6.2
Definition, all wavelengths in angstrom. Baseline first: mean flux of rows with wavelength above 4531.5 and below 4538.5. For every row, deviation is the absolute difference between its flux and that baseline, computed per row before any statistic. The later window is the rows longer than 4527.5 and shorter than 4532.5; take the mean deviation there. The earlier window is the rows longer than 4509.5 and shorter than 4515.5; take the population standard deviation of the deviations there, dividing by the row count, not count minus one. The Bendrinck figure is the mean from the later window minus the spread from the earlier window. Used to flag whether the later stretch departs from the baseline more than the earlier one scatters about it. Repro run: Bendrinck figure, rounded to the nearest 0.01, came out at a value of 1.02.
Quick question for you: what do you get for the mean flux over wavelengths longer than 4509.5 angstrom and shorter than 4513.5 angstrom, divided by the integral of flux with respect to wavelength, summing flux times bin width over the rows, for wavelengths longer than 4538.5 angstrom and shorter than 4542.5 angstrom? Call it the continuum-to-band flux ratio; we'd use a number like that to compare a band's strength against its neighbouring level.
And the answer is 0.250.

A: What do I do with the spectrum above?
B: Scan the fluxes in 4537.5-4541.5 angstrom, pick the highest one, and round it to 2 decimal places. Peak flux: 52.84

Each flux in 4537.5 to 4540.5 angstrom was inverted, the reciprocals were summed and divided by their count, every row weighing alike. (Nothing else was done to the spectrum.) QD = 0.0190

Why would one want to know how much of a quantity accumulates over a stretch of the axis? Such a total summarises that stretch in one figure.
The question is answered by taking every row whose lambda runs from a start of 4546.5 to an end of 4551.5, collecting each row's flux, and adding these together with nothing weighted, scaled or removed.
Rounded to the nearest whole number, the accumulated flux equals 256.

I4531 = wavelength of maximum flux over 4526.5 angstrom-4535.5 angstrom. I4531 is 4535 angstrom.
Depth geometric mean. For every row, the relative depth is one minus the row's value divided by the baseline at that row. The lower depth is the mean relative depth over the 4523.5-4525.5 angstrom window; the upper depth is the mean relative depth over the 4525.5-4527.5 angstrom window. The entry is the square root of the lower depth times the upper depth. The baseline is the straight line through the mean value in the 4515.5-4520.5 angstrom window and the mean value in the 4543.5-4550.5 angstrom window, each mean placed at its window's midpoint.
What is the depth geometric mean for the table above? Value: 0.0173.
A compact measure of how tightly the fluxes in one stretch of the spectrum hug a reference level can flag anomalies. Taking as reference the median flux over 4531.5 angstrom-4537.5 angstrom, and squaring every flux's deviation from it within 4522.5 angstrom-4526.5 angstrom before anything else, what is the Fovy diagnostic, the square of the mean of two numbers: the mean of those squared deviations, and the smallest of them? 2.2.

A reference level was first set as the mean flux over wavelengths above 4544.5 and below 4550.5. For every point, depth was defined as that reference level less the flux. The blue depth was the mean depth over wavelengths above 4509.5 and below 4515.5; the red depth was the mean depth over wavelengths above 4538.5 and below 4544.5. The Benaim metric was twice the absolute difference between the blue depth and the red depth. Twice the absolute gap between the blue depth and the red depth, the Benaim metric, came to 1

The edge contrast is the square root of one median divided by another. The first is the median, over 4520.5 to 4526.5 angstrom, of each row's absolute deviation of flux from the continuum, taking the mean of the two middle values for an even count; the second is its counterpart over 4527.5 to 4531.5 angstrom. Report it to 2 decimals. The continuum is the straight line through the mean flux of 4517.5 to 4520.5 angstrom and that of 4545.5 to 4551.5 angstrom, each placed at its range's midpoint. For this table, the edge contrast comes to 0.59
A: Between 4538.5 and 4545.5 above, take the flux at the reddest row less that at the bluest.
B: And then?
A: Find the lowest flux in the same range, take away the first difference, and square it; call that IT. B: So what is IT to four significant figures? 2792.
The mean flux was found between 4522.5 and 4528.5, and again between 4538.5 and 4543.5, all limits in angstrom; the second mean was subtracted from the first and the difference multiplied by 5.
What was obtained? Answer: -19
